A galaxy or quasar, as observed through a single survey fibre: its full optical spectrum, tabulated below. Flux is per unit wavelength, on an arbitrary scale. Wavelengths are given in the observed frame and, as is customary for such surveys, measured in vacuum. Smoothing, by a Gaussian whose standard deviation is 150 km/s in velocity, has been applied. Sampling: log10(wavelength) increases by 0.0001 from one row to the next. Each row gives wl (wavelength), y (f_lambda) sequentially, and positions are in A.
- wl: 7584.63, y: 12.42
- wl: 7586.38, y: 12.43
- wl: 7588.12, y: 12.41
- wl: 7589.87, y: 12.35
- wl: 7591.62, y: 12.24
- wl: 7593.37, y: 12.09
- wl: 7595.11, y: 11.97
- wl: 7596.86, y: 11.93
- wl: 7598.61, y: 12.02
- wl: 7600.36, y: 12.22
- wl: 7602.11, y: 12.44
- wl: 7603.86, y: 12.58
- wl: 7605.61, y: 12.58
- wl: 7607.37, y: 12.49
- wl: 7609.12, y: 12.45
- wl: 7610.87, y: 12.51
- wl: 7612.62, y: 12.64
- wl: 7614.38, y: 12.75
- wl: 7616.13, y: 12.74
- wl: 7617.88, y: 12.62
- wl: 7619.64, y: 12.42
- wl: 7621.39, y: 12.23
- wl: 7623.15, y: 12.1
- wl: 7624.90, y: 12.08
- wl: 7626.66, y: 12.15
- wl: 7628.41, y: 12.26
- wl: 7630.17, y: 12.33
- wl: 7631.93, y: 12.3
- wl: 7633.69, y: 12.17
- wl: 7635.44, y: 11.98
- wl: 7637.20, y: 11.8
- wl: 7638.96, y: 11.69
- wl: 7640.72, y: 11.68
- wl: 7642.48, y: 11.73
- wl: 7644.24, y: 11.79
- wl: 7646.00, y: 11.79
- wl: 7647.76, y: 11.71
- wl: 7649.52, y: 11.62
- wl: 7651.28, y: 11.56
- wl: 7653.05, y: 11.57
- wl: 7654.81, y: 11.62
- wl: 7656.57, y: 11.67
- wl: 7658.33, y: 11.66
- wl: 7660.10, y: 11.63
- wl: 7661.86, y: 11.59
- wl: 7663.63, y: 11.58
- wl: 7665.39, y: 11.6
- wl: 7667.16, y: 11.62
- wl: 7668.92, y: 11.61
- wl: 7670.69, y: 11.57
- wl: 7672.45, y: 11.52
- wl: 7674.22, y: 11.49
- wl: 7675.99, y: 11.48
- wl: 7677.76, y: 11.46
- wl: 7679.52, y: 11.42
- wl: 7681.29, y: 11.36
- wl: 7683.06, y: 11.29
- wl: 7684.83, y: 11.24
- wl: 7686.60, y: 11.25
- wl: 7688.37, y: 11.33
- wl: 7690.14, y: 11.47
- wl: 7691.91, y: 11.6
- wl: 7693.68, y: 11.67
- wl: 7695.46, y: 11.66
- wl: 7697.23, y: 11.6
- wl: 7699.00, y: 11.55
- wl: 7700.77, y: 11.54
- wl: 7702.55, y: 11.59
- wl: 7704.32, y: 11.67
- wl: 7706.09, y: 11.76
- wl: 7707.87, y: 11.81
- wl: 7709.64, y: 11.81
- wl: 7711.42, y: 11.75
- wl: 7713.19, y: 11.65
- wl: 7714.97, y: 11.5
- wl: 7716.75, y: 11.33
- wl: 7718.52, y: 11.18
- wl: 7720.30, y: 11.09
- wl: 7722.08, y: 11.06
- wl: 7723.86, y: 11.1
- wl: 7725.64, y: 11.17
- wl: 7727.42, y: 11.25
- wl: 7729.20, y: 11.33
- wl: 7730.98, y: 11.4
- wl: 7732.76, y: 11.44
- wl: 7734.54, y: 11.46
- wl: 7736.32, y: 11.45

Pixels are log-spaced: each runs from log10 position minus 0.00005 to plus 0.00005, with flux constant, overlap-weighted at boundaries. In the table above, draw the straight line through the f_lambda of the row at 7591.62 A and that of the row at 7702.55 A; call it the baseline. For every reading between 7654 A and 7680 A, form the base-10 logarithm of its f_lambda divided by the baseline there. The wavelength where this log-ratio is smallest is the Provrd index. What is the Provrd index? 7679.52 A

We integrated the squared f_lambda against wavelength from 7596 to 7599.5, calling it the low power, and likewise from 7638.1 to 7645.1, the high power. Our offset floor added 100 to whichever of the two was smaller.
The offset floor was 602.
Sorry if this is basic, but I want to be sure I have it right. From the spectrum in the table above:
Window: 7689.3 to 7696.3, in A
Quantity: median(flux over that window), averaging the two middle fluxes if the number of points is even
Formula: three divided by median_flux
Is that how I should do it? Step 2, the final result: 0.258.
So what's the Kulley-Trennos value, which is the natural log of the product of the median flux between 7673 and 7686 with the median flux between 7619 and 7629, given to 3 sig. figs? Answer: 4.94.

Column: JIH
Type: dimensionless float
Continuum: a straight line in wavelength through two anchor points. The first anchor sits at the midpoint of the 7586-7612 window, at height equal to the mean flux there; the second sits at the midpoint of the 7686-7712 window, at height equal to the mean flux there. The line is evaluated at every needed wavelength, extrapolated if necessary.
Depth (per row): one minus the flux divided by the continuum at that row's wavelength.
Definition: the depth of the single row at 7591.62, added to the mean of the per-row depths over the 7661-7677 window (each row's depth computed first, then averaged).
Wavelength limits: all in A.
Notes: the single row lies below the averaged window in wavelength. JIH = 0.032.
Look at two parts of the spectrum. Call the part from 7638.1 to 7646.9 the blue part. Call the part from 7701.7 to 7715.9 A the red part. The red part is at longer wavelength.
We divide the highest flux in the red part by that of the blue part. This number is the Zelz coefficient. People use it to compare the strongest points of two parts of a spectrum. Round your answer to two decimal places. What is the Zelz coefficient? 1.00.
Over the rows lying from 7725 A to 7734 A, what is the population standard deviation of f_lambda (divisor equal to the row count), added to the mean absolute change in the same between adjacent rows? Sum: 0.17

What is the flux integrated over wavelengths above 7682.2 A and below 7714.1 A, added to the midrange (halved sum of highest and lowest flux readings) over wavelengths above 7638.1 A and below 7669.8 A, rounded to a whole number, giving 381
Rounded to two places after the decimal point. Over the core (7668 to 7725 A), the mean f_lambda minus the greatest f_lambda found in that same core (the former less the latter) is -0.33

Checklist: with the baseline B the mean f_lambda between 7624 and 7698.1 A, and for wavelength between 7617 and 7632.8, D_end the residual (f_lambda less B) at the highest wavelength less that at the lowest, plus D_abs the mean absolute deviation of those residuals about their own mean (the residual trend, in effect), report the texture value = -0.2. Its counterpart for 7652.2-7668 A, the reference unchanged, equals 0.1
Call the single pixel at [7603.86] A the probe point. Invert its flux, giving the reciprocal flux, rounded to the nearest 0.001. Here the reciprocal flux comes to 0.079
